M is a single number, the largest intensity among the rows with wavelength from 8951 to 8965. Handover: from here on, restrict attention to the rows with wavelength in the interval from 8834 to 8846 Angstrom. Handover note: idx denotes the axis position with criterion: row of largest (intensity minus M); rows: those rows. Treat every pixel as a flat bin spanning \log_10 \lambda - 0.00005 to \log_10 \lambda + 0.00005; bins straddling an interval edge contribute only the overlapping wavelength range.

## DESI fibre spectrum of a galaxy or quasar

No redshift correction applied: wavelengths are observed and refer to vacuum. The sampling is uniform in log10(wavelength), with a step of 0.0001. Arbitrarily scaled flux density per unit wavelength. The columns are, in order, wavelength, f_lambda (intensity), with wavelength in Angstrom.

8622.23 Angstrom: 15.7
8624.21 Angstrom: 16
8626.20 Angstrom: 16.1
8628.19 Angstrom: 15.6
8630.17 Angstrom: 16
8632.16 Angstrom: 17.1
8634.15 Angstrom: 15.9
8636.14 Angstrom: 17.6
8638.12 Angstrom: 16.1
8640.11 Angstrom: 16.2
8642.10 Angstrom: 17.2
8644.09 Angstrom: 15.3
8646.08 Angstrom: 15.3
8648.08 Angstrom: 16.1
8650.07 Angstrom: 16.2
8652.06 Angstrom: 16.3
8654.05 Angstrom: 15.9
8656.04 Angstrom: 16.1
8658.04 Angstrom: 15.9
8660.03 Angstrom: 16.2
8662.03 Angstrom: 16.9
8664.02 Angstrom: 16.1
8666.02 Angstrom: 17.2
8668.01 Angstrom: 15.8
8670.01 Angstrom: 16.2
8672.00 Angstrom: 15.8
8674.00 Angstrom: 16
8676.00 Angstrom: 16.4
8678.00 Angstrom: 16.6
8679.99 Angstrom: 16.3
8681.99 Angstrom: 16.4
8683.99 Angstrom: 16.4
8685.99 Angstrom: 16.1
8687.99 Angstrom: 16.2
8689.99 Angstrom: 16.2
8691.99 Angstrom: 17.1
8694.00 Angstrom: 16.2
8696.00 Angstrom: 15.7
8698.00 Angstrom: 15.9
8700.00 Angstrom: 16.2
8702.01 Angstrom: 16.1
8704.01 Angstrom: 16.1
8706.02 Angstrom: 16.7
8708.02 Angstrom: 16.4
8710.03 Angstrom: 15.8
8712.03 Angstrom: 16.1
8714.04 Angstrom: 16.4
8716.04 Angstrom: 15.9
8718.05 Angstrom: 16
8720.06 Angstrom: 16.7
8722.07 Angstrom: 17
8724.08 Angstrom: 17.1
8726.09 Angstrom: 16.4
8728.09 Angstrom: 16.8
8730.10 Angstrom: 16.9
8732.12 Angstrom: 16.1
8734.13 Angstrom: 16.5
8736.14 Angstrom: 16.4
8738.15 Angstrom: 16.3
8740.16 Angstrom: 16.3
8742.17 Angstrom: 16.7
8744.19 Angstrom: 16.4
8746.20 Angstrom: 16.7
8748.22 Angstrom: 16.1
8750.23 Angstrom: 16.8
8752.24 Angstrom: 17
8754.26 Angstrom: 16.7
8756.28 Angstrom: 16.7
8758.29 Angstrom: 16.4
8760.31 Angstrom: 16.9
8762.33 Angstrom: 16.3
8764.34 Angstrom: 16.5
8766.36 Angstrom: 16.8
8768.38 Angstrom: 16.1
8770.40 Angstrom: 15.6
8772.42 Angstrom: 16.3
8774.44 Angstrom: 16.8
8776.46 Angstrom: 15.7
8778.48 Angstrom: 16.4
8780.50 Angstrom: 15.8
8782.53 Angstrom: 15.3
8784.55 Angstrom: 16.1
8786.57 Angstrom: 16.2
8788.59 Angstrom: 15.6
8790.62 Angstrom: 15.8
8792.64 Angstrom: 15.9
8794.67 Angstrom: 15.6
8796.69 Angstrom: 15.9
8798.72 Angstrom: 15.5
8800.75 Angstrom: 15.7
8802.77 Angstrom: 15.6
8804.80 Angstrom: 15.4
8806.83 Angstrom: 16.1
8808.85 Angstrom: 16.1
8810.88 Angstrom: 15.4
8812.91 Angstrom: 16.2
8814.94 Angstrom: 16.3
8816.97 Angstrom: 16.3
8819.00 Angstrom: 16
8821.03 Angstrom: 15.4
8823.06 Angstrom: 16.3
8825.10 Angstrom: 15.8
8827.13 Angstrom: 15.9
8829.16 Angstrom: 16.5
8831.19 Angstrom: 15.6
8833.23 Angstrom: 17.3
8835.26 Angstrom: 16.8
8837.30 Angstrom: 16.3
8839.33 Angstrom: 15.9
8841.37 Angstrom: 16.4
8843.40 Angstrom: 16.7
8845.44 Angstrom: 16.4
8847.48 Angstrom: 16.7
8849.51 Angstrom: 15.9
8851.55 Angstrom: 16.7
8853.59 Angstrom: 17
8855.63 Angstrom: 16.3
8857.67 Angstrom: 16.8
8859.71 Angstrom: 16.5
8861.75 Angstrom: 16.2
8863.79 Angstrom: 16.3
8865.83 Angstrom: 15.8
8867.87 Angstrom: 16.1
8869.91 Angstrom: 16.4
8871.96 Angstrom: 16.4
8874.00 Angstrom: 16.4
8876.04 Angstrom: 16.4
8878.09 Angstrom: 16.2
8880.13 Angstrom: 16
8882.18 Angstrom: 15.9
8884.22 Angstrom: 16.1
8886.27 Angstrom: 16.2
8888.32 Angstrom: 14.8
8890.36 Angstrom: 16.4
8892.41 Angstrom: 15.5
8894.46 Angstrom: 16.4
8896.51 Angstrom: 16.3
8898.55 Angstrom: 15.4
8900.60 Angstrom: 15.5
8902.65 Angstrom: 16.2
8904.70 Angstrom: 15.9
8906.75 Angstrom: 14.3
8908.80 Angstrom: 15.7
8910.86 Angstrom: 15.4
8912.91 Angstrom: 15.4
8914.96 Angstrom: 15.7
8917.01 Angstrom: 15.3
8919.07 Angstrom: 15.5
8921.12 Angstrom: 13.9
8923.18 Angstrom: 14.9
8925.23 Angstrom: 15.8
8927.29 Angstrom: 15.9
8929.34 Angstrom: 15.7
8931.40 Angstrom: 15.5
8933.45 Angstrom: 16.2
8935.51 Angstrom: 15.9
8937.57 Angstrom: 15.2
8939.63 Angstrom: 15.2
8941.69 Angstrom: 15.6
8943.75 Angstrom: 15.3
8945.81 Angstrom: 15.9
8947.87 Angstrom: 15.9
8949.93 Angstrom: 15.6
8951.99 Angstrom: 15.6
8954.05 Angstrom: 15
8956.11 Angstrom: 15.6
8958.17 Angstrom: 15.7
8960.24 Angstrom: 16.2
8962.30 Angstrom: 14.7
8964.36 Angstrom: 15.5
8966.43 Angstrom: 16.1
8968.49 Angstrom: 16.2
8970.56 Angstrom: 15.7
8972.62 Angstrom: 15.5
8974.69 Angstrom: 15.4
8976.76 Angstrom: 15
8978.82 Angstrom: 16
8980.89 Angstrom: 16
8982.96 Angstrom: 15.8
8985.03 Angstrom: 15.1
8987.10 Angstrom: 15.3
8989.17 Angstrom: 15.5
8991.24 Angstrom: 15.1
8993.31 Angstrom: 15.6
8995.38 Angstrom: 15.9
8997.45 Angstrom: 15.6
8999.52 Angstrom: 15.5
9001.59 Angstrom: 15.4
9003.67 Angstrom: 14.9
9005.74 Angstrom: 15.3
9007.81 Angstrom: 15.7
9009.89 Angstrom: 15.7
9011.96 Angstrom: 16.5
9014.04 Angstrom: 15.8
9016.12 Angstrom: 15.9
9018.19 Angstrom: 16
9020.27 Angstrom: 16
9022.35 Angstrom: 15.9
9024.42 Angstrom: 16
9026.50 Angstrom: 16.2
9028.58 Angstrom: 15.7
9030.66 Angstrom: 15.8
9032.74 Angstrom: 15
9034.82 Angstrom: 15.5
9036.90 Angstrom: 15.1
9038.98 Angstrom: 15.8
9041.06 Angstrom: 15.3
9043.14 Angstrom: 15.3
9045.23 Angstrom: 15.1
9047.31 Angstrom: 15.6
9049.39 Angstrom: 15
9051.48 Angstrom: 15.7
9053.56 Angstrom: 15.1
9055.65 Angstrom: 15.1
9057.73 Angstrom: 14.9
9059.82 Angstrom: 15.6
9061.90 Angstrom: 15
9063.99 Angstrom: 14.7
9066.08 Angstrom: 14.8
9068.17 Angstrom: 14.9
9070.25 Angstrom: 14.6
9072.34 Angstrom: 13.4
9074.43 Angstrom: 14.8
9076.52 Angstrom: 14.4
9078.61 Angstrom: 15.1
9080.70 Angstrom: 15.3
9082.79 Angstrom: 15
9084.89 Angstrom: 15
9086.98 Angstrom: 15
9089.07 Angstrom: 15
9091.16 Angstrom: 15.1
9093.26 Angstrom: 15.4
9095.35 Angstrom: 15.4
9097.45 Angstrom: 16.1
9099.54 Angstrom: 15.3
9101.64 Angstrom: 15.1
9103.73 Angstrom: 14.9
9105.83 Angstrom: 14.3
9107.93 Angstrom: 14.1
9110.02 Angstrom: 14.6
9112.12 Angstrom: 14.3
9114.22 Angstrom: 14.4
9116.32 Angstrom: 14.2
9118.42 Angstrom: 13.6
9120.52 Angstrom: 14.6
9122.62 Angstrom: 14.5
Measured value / 8835.26 Angstrom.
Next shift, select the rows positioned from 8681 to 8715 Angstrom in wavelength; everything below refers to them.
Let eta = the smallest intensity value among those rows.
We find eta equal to 15.7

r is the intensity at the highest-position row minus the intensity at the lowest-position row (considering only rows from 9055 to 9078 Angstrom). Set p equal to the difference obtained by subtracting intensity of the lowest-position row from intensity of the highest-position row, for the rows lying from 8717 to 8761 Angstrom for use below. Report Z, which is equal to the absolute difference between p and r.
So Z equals 1.60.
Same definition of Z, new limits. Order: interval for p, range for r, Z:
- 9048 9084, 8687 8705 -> 0.10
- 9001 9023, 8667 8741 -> 0.00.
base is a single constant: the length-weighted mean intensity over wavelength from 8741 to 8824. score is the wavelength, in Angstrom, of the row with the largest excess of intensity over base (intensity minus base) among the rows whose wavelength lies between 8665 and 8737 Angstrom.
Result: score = 8666.02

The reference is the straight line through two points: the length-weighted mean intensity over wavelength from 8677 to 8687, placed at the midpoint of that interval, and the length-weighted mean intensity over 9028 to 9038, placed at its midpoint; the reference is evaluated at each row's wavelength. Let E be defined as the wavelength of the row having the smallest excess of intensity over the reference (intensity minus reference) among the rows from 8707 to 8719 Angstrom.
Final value 8710.03 Angstrom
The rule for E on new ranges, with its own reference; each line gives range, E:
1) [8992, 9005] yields 9003.67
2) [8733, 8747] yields 8738.15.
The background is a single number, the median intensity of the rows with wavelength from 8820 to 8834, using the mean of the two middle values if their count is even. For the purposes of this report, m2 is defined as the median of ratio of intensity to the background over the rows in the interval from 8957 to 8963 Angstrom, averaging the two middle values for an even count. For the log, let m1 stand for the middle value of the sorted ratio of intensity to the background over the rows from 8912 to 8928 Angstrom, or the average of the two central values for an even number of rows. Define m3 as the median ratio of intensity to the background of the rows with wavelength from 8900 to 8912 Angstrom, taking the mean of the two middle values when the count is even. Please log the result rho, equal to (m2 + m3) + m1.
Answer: 2.94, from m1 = 0.972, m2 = 0.99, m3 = 0.98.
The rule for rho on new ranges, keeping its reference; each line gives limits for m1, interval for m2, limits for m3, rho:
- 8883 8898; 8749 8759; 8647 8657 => 3.08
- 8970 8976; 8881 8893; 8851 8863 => 3.03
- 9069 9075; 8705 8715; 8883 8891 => 2.97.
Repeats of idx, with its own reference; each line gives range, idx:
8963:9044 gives 9011.96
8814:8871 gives 8833.23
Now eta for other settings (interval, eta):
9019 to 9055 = 15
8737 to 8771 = 15.6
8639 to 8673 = 15.3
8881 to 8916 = 14.3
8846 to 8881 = 15.8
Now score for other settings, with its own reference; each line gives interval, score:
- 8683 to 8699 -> 8691.99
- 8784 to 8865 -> 8833.23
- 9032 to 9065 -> 9038.98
